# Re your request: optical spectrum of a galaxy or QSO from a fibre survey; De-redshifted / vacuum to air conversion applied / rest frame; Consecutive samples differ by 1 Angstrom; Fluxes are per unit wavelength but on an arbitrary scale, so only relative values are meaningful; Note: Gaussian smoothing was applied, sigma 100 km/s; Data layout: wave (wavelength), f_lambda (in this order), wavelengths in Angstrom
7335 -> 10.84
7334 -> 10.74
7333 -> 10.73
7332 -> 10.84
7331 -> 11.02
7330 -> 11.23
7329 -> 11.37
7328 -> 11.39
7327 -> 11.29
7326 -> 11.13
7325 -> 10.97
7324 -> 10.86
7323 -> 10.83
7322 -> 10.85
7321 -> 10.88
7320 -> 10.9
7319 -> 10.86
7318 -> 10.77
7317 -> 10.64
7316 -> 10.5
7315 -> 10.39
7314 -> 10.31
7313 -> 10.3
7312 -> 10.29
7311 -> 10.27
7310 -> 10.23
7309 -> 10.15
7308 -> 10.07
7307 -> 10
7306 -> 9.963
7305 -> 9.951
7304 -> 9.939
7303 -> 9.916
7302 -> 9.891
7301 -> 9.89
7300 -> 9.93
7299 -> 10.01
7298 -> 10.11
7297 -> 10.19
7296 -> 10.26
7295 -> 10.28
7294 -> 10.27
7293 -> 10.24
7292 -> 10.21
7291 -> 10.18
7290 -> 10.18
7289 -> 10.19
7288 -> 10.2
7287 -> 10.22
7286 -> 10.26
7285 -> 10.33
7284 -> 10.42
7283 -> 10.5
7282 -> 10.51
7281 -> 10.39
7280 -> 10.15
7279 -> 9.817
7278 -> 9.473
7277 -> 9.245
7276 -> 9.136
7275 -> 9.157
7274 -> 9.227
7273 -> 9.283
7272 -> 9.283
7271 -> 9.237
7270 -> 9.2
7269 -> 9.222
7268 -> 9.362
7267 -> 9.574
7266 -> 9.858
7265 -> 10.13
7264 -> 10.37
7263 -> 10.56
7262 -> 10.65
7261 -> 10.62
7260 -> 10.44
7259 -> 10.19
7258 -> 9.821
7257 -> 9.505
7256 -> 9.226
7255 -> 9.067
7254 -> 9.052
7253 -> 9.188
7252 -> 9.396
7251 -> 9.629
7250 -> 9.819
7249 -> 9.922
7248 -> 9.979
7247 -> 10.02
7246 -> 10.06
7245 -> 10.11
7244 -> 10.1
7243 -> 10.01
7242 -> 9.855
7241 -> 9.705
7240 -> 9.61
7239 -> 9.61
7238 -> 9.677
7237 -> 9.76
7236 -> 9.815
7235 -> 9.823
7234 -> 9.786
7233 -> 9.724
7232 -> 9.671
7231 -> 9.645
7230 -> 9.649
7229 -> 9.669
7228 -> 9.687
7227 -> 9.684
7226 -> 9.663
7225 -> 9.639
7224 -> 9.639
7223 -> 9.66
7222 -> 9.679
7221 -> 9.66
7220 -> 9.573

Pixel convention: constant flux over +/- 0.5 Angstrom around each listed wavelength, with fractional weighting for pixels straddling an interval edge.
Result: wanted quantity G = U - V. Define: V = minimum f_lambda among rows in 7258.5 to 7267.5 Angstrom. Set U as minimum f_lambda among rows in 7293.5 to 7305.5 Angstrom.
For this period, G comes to 0.3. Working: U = 9.89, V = 9.574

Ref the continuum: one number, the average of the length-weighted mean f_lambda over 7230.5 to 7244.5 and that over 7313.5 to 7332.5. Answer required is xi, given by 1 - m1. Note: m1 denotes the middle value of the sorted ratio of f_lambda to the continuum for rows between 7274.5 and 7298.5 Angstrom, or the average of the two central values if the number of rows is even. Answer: 0.01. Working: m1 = 0.99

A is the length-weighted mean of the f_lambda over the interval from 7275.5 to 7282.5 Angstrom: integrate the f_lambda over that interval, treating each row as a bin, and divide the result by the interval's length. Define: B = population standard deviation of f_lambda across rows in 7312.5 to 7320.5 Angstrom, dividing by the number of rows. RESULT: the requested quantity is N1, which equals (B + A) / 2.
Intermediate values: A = 9.8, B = 0.23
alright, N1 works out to 5.02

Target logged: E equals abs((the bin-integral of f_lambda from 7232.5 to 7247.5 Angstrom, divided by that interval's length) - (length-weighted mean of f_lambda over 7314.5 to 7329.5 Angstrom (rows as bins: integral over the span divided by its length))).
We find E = 1.06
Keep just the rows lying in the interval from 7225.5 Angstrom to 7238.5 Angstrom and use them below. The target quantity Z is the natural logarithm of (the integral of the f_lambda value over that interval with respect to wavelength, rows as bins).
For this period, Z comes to 4.84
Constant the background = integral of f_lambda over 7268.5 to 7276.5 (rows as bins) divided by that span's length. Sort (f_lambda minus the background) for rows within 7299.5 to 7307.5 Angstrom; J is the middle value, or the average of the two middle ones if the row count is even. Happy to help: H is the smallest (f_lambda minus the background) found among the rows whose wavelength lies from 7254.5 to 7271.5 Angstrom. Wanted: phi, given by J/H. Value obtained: -5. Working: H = -0.2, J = 0.7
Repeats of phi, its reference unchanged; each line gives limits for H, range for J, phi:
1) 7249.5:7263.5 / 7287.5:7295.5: -6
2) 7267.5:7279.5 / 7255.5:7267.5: -11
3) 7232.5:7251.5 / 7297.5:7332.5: 3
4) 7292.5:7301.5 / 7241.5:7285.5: 1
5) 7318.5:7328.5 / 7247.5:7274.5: 0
